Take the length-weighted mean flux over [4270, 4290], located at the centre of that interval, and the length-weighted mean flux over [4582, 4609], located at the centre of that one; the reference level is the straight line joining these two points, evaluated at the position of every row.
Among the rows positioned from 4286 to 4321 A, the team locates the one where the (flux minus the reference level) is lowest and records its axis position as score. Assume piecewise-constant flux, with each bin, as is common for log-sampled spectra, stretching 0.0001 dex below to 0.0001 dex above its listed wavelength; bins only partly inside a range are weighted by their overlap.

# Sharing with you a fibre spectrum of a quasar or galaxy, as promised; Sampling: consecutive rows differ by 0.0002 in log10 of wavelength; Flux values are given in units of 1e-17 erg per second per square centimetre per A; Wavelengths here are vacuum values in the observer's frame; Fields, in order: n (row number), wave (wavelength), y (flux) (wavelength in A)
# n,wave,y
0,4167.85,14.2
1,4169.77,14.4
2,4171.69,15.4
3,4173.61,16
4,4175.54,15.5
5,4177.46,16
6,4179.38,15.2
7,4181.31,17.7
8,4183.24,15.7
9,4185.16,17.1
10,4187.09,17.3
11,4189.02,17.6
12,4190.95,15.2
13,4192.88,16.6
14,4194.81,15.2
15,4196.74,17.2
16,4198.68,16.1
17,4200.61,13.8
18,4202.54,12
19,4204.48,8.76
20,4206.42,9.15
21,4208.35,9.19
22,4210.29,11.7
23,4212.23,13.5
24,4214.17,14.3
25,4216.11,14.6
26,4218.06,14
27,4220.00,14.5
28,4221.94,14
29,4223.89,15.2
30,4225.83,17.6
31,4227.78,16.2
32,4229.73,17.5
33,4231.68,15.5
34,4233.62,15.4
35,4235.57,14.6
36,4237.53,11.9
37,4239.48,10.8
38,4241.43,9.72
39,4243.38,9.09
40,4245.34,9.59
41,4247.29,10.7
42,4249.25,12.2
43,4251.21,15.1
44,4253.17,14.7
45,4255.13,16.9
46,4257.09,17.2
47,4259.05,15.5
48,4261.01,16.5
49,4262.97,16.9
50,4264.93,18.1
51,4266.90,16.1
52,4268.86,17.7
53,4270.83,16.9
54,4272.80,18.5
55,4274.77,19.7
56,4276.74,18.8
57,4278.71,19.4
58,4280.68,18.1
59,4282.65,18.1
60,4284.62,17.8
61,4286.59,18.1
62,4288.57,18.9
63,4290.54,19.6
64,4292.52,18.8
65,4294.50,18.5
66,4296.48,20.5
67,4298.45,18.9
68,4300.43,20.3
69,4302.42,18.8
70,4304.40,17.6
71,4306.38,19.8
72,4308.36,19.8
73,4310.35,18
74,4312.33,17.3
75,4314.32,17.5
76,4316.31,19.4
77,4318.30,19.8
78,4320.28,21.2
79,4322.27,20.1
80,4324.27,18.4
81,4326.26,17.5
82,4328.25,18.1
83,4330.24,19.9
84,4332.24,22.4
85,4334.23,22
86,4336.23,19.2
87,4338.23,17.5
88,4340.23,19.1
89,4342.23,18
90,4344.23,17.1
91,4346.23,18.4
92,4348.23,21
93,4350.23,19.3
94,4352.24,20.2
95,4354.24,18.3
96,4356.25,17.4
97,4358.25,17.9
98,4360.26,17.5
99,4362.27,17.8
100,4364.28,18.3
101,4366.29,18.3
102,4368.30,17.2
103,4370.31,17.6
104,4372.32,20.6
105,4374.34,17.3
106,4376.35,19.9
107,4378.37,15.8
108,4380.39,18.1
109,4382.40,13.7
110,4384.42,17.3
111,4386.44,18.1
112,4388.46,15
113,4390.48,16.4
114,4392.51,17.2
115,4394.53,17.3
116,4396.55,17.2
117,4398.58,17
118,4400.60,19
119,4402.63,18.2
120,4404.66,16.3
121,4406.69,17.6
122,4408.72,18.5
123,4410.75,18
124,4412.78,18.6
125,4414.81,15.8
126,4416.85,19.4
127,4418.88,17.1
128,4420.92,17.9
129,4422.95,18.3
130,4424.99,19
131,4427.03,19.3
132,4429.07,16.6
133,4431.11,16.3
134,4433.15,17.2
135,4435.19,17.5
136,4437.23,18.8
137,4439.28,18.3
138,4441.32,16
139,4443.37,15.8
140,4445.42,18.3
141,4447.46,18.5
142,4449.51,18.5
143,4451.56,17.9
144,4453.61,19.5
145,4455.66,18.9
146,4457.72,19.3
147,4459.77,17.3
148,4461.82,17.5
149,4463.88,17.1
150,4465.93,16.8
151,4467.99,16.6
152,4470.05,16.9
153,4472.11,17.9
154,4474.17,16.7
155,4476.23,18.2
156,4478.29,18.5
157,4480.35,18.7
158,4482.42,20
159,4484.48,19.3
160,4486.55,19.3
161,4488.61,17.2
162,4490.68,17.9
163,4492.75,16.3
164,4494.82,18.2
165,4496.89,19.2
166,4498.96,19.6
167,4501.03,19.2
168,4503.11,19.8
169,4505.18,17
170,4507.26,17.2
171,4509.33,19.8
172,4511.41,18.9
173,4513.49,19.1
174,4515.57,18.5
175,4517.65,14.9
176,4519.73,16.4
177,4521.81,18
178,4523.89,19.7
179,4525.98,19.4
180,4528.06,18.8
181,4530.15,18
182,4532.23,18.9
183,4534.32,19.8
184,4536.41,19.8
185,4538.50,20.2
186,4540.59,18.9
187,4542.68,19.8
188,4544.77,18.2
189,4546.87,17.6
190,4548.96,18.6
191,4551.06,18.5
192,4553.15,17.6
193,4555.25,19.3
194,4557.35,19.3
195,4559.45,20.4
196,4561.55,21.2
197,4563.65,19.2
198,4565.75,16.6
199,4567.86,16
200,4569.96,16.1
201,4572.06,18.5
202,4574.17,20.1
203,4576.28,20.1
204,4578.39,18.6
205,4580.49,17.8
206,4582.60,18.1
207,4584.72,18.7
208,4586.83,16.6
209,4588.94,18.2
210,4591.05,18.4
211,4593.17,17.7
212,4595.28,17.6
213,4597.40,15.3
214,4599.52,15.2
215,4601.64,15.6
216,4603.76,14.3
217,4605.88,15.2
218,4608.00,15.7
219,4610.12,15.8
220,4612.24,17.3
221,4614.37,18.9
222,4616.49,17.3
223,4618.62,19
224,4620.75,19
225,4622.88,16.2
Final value 4312.33 A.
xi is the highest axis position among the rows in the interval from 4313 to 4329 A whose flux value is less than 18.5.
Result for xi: 4328.25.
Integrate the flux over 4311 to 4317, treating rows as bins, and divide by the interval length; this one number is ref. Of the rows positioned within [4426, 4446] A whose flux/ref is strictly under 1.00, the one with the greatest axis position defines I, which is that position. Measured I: 4443.37 A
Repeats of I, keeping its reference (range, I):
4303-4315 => 4314.32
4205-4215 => 4214.17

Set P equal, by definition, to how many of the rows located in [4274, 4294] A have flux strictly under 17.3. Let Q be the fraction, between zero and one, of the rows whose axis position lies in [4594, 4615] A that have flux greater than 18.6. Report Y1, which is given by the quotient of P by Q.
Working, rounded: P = 0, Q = 0.10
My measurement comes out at 0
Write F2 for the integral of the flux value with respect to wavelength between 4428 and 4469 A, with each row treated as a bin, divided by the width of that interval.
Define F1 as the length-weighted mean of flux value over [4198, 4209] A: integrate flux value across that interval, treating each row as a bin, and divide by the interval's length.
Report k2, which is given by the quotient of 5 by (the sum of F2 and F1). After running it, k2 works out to 0.172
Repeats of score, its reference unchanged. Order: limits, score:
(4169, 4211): 4204.48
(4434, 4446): 4443.37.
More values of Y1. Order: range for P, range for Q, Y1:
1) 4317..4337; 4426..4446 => 0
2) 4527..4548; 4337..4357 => 0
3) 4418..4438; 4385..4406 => 40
